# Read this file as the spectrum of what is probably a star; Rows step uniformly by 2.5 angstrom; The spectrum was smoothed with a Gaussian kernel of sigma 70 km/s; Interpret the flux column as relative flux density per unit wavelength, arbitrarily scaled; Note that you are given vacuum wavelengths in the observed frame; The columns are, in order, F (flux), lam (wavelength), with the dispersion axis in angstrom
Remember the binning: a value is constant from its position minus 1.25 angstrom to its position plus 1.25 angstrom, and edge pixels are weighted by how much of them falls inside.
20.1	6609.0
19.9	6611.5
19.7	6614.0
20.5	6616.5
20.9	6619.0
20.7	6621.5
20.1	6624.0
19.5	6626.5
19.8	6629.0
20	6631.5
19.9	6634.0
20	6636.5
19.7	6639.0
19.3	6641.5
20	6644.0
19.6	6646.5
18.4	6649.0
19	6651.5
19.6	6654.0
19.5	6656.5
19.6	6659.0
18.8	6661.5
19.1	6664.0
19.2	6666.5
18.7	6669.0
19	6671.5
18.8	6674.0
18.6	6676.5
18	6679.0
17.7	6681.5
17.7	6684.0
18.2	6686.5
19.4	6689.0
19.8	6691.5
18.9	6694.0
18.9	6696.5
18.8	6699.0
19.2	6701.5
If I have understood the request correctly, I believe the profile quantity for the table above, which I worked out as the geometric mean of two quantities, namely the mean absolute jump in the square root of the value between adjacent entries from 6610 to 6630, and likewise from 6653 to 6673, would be 0.042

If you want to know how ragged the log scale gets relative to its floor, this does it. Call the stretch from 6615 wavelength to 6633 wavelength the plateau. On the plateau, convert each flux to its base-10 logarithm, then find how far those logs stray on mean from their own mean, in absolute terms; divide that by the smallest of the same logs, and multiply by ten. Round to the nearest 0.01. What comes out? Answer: 0.07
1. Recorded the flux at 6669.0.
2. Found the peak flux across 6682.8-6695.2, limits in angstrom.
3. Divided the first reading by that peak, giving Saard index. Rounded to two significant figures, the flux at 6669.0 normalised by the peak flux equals 0.94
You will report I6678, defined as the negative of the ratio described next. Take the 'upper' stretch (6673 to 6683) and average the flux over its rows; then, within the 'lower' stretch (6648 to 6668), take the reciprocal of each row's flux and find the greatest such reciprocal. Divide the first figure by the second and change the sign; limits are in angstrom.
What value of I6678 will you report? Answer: -336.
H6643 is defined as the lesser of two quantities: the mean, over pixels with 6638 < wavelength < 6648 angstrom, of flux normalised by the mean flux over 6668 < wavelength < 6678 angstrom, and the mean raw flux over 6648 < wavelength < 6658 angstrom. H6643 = 1.05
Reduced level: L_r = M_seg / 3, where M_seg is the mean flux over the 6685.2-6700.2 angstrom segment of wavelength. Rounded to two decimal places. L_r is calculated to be 6.33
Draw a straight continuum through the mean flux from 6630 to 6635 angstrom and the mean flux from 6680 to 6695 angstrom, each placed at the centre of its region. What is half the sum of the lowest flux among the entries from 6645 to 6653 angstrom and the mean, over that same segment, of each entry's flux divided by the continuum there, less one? 9.2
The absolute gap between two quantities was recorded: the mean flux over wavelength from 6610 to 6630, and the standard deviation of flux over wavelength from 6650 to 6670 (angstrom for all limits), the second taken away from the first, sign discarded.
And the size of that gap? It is 19.8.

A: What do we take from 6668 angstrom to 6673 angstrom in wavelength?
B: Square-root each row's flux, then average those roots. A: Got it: 4.34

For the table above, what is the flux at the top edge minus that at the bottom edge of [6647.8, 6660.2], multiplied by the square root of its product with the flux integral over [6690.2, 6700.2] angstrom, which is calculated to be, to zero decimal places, 18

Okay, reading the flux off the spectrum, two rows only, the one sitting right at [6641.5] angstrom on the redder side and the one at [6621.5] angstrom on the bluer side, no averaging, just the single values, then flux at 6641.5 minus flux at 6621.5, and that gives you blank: -1.4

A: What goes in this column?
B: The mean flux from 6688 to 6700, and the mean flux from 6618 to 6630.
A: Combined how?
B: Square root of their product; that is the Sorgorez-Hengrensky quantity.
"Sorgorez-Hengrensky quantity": 19.7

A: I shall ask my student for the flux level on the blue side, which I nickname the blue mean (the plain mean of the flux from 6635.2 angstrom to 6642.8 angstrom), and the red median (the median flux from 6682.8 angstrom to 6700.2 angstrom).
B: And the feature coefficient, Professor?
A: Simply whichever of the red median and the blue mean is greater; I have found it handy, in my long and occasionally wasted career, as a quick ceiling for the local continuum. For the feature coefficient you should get 19.7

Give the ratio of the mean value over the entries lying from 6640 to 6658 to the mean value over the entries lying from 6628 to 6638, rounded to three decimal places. 0.971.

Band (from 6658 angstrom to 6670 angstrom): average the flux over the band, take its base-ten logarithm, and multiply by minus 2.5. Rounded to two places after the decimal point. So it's -3.20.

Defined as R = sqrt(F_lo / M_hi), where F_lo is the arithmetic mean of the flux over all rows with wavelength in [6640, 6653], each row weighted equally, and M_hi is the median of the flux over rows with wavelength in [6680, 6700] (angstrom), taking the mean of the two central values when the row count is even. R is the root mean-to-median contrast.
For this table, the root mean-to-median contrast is 1.01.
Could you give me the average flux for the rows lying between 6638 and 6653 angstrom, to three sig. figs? 19.3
